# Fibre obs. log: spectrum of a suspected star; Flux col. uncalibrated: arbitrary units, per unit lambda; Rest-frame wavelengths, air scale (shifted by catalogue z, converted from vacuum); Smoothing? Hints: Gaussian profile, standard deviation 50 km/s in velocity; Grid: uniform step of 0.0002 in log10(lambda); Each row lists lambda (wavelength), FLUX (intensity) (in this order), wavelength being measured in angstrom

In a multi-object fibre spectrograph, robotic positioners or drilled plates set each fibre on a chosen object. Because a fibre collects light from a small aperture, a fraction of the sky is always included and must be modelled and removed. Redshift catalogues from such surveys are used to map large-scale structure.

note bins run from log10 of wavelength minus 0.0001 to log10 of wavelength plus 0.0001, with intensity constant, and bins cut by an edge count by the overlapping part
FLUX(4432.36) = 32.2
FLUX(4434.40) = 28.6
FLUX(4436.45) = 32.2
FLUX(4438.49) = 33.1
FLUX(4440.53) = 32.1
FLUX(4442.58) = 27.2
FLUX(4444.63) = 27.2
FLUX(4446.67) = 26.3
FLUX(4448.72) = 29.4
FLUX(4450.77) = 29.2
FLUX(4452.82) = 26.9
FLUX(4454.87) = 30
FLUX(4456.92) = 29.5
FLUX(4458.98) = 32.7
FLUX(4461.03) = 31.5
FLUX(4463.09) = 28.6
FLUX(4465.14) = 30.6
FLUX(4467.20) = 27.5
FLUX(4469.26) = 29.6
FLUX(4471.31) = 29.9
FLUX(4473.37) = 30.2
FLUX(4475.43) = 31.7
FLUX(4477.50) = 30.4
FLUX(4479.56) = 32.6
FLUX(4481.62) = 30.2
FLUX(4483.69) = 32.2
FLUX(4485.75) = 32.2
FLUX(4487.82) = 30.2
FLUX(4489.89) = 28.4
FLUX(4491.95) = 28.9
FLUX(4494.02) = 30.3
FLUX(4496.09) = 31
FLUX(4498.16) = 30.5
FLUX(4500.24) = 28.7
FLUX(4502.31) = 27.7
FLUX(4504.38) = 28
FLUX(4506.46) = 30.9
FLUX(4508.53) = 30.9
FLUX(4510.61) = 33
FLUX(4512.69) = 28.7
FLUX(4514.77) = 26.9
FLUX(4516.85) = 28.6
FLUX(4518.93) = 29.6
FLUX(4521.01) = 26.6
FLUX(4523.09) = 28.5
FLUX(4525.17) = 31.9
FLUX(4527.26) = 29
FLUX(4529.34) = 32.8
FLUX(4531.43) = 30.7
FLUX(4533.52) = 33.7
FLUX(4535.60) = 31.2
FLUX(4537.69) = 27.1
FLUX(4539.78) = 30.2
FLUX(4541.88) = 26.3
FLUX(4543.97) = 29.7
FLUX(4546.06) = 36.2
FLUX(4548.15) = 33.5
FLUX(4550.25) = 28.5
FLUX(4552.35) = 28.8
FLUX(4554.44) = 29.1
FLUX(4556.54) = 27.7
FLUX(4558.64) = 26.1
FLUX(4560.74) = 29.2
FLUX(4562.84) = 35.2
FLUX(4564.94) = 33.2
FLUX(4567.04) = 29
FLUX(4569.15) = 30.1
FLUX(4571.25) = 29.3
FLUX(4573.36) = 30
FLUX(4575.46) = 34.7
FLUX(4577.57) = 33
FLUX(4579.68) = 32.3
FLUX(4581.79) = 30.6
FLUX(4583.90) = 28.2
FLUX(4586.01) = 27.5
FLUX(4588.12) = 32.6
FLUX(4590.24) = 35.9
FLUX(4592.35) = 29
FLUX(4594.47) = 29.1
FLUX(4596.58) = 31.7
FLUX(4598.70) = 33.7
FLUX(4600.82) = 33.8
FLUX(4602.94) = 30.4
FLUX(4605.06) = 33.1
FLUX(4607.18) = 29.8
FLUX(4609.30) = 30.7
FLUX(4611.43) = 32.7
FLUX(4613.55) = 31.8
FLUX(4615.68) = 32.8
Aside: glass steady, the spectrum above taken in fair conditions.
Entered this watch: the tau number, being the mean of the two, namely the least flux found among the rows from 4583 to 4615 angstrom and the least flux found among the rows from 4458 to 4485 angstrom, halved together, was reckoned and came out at 27.5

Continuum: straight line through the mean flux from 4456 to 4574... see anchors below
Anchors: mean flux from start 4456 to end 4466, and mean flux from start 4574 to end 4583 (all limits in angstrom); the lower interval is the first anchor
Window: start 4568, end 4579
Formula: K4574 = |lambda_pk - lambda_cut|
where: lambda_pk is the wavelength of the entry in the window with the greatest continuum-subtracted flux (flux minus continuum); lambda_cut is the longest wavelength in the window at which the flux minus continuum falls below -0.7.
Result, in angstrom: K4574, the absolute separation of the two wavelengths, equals 2.1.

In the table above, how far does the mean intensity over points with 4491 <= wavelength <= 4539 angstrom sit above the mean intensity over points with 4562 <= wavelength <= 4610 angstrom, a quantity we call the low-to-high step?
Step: -1.6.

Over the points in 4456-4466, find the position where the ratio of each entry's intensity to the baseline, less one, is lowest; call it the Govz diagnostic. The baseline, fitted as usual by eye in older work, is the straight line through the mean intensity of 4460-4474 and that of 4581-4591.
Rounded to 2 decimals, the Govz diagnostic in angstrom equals 4463.09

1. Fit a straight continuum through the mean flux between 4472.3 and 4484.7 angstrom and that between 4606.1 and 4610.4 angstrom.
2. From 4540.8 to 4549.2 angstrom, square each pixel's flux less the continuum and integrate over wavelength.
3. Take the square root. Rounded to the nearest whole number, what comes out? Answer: 11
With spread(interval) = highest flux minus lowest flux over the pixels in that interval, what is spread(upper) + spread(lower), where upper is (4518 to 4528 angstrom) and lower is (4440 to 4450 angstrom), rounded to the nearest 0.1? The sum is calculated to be 11.1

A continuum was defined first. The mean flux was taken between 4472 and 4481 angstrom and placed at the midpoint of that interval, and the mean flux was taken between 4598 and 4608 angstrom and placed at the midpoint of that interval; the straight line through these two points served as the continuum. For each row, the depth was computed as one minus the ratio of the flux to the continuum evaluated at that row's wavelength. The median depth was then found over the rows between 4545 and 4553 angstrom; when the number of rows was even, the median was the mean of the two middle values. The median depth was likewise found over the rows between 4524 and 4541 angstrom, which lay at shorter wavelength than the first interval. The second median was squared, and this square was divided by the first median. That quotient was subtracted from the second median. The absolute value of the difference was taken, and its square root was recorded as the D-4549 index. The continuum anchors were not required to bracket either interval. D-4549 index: 0.05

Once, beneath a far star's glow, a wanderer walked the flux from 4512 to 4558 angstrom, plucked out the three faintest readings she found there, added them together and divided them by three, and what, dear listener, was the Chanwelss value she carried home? 26.6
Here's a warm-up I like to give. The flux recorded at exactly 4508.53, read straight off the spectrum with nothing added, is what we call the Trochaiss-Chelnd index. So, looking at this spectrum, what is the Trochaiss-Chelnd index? 30.9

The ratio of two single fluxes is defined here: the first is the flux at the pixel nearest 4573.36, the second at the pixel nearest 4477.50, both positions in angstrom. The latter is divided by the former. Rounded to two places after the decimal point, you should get 1.01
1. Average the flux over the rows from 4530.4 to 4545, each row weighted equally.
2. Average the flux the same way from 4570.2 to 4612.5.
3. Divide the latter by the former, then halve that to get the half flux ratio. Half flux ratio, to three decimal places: 0.526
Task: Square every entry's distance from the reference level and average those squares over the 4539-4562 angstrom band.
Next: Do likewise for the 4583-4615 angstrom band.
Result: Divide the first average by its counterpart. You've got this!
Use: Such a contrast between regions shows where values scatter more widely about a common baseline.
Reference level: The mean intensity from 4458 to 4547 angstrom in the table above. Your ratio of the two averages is 1.3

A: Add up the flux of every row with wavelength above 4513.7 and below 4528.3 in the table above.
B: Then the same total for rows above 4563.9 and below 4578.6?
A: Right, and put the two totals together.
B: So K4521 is 420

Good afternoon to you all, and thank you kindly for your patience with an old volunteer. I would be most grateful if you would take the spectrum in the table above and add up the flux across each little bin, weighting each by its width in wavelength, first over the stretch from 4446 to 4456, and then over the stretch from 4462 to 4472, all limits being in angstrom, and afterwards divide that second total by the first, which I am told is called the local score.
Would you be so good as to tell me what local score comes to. 1.03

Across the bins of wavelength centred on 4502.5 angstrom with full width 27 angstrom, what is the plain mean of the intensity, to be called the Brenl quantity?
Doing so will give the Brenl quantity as 29.5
